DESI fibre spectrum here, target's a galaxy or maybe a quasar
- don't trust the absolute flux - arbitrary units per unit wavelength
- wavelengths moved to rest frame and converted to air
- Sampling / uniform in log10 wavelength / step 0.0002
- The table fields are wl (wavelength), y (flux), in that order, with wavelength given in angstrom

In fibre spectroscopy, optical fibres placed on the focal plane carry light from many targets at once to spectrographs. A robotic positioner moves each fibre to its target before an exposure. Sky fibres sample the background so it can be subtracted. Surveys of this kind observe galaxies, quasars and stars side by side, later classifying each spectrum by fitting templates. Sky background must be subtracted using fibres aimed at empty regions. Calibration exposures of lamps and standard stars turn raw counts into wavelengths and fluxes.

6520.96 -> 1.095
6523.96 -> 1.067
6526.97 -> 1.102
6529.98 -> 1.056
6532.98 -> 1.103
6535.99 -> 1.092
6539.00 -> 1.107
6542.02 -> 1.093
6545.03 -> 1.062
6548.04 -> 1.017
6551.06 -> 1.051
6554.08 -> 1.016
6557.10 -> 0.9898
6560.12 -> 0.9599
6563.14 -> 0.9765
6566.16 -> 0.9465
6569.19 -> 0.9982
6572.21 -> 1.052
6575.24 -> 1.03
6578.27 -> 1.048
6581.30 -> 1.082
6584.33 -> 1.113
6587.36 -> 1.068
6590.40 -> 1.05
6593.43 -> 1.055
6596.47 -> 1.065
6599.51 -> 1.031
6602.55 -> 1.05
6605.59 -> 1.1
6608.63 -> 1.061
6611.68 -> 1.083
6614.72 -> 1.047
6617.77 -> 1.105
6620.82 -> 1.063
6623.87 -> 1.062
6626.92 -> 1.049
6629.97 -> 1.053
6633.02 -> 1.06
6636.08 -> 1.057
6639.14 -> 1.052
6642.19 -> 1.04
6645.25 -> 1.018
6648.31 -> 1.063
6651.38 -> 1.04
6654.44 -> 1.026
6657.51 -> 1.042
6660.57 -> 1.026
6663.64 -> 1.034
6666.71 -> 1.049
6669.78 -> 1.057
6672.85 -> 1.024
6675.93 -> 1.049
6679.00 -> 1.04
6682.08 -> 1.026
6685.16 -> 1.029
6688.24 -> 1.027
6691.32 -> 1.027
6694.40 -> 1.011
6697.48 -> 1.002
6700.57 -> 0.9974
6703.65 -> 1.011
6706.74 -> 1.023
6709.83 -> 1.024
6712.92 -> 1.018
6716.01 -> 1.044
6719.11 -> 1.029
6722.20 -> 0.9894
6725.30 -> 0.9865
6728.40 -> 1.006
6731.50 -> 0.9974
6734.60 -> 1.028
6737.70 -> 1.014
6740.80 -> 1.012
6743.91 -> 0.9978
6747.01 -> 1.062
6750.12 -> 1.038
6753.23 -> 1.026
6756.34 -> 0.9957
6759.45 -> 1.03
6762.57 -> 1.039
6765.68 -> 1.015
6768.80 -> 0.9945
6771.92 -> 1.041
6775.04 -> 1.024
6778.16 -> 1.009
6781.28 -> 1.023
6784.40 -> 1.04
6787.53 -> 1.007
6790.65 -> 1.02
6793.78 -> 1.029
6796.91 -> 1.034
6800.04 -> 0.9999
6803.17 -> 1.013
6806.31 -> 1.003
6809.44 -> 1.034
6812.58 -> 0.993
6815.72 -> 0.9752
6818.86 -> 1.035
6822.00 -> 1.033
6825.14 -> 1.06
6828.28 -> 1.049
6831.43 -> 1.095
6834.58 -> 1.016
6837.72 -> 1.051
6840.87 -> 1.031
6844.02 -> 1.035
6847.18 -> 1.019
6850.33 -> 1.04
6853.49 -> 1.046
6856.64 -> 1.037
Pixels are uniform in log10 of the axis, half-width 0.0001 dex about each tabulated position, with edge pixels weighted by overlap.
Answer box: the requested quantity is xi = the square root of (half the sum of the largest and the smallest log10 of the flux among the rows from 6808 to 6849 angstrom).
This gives 0.12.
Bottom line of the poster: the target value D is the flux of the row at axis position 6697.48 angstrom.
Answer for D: 1.002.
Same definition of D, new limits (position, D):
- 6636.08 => 1.057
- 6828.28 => 1.049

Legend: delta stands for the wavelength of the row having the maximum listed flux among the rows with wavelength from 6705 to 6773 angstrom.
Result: 6747.01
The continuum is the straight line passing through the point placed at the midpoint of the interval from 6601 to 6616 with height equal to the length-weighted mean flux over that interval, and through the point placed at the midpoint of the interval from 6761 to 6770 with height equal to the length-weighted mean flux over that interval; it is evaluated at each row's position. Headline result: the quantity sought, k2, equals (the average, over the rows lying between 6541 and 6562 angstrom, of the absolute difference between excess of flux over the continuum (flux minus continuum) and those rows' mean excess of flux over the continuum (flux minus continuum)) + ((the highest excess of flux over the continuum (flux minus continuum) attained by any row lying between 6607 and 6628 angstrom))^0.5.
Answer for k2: 0.233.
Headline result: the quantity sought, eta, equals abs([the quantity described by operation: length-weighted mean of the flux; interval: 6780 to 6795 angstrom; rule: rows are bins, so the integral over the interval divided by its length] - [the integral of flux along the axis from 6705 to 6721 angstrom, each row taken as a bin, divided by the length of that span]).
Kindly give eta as 0.00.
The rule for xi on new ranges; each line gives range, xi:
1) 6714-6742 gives 0.08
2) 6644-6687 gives 0.13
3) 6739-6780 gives 0.11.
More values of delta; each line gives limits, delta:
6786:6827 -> 6825.14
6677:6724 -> 6716.01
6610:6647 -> 6617.77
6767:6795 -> 6771.92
